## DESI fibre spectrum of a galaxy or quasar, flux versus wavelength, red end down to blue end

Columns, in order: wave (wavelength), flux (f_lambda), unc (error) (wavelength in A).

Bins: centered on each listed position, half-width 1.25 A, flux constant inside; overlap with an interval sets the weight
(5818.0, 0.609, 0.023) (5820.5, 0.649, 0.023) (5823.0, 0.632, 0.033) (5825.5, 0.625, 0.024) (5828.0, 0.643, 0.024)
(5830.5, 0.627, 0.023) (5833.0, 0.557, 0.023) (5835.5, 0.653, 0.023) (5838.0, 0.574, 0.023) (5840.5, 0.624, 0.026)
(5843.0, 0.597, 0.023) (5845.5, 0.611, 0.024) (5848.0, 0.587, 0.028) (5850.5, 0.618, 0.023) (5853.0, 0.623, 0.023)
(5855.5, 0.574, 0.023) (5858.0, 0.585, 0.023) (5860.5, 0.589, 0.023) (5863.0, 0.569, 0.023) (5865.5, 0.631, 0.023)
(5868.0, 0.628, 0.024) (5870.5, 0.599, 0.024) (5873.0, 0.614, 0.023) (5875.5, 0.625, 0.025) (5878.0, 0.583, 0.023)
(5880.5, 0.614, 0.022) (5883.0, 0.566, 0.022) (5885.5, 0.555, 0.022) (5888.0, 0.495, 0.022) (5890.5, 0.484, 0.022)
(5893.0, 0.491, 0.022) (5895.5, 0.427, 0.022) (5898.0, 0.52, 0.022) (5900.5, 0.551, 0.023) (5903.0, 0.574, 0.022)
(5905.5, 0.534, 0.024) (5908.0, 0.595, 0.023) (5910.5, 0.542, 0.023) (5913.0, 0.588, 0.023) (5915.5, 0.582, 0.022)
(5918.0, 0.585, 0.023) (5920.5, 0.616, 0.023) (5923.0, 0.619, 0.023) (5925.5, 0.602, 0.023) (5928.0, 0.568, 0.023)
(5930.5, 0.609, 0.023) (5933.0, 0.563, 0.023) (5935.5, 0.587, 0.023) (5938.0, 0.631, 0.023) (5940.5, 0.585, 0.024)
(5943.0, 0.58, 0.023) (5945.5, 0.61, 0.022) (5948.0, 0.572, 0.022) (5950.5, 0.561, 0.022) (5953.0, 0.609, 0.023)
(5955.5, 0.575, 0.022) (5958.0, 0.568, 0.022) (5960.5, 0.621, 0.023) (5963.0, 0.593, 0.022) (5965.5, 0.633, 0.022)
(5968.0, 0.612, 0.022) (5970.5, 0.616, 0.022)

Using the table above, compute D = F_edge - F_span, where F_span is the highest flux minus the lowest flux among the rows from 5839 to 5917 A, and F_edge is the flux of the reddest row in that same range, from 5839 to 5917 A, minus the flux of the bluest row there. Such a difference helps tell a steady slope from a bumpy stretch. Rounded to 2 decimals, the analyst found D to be -0.25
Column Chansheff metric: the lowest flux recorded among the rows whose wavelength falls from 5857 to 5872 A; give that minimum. 0.569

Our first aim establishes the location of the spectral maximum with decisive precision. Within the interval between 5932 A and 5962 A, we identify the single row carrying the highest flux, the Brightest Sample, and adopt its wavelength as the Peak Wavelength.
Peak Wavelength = 5938.0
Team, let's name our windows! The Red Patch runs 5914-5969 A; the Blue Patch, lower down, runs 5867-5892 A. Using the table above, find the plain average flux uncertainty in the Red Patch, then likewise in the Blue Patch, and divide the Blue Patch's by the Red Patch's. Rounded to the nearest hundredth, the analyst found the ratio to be 1.01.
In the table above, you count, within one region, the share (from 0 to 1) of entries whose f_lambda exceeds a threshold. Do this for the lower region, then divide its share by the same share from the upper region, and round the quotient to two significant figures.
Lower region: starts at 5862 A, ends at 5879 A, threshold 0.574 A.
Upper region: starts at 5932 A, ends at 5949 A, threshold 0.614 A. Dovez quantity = 6.0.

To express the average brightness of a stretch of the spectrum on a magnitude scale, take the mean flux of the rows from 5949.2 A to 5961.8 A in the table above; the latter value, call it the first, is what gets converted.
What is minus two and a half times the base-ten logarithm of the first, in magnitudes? 0.579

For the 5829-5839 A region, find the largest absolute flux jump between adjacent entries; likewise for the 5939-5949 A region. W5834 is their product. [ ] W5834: 0.0036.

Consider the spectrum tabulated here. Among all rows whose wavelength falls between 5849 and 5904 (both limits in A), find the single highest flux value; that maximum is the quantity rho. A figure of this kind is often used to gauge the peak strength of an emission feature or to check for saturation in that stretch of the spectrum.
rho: 0.631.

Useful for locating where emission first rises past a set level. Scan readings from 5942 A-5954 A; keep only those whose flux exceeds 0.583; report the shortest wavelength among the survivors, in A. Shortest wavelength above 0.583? 5945.5 A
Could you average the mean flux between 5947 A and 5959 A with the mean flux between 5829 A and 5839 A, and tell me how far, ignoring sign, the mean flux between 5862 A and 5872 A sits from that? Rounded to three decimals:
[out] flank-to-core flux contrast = 0.017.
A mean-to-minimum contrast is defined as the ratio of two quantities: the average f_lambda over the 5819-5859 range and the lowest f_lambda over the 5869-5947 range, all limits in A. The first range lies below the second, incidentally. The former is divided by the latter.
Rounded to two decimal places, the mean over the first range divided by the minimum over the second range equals 1.43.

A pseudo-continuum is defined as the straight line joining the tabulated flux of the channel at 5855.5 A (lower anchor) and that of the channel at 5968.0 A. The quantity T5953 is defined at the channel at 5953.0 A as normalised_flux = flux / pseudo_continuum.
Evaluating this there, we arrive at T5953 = 1.00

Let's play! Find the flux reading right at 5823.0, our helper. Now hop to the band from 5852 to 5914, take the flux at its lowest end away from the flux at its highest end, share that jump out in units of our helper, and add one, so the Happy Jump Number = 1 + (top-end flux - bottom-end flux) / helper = 0.94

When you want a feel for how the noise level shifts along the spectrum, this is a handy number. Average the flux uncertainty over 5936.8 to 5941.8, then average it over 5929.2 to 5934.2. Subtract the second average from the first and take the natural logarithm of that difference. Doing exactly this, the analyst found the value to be -7.60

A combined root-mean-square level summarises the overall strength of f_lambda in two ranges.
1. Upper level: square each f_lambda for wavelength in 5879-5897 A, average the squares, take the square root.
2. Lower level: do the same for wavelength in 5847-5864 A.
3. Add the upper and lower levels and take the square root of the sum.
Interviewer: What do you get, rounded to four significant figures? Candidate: 1.056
